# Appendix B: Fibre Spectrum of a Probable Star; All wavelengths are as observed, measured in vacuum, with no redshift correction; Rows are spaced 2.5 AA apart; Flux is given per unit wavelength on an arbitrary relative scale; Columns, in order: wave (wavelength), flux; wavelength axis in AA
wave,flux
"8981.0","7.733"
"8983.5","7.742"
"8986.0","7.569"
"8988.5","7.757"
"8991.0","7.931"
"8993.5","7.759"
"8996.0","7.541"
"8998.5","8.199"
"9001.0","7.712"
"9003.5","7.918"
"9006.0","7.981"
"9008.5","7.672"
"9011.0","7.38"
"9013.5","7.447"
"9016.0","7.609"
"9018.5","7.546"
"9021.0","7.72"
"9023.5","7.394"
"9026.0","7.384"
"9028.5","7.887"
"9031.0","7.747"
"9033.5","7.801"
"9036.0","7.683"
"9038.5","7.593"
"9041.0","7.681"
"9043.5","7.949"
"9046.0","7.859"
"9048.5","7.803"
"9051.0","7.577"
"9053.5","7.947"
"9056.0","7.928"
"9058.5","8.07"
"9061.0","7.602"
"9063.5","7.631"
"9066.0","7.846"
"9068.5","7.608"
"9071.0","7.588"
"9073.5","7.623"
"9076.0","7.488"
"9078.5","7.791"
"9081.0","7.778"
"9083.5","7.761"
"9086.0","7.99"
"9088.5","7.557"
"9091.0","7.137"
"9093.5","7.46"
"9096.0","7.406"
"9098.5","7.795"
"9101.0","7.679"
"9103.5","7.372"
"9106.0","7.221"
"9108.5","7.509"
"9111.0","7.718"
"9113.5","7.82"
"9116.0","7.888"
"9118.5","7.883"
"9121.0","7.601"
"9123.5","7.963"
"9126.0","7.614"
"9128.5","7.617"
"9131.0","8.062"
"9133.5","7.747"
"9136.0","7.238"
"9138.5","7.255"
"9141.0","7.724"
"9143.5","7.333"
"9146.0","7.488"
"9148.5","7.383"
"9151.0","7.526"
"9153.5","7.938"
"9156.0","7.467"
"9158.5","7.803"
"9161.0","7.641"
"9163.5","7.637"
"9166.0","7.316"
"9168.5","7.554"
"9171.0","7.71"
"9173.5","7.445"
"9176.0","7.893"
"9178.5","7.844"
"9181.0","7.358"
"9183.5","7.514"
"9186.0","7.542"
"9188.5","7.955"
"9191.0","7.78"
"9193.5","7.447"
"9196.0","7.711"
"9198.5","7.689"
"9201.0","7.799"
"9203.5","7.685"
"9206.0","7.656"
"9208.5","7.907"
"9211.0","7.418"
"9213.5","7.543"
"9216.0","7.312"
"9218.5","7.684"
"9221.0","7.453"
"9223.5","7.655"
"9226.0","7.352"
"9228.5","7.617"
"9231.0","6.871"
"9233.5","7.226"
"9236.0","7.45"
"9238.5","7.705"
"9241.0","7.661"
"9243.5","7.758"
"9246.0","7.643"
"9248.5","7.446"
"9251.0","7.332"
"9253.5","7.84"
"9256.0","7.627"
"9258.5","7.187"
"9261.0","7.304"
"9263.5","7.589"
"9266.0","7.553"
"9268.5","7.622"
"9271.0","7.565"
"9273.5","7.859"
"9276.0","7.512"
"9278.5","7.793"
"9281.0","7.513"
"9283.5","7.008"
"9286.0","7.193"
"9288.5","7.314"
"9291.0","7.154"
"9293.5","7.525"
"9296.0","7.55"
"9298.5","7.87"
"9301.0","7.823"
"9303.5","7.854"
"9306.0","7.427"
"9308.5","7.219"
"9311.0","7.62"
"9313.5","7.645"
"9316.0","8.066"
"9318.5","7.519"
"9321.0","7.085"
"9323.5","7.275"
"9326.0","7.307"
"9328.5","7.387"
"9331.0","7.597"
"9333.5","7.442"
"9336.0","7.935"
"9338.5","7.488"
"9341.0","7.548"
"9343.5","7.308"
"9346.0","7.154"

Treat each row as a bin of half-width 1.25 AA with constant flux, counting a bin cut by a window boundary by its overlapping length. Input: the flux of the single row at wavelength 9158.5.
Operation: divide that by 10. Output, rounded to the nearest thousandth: 0.780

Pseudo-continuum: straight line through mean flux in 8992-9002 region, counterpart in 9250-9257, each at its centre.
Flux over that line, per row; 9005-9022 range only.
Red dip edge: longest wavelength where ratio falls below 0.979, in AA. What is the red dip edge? 9018.5 AA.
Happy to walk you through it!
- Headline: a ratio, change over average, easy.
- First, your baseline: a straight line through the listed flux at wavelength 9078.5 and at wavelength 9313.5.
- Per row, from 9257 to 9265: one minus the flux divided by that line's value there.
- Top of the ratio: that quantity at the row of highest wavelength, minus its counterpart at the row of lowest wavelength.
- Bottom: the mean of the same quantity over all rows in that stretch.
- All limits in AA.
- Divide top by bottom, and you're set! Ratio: -1.3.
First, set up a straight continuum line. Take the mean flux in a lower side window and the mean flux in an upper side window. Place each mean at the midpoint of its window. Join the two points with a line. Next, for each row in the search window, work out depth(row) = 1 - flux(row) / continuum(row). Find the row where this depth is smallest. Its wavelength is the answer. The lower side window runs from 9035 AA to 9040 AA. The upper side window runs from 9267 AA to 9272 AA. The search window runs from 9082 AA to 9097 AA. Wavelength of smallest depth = 9086.0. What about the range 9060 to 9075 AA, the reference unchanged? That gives 9066.0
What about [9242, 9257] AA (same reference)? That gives 9253.5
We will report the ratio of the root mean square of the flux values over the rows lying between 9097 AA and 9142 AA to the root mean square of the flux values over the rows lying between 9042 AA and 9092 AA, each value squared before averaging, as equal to 0.99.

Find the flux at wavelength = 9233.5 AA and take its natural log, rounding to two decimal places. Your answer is 1.98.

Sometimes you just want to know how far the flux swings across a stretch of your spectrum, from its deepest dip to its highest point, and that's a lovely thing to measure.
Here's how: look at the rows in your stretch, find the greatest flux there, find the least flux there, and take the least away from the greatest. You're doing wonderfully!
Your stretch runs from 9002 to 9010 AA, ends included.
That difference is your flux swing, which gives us 0.31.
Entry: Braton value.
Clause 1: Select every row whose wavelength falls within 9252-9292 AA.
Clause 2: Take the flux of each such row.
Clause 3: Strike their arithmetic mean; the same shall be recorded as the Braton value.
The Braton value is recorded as 7.48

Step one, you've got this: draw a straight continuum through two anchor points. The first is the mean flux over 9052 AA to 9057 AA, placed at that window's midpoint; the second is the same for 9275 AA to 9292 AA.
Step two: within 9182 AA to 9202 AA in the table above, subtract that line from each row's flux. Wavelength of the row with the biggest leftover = 9188.5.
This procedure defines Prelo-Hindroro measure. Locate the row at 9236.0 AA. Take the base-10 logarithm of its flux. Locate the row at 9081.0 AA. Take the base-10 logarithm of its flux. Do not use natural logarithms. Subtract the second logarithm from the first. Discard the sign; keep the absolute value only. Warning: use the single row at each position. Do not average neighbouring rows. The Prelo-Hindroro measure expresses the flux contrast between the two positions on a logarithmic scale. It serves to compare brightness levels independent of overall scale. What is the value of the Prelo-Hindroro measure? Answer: 0.0187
